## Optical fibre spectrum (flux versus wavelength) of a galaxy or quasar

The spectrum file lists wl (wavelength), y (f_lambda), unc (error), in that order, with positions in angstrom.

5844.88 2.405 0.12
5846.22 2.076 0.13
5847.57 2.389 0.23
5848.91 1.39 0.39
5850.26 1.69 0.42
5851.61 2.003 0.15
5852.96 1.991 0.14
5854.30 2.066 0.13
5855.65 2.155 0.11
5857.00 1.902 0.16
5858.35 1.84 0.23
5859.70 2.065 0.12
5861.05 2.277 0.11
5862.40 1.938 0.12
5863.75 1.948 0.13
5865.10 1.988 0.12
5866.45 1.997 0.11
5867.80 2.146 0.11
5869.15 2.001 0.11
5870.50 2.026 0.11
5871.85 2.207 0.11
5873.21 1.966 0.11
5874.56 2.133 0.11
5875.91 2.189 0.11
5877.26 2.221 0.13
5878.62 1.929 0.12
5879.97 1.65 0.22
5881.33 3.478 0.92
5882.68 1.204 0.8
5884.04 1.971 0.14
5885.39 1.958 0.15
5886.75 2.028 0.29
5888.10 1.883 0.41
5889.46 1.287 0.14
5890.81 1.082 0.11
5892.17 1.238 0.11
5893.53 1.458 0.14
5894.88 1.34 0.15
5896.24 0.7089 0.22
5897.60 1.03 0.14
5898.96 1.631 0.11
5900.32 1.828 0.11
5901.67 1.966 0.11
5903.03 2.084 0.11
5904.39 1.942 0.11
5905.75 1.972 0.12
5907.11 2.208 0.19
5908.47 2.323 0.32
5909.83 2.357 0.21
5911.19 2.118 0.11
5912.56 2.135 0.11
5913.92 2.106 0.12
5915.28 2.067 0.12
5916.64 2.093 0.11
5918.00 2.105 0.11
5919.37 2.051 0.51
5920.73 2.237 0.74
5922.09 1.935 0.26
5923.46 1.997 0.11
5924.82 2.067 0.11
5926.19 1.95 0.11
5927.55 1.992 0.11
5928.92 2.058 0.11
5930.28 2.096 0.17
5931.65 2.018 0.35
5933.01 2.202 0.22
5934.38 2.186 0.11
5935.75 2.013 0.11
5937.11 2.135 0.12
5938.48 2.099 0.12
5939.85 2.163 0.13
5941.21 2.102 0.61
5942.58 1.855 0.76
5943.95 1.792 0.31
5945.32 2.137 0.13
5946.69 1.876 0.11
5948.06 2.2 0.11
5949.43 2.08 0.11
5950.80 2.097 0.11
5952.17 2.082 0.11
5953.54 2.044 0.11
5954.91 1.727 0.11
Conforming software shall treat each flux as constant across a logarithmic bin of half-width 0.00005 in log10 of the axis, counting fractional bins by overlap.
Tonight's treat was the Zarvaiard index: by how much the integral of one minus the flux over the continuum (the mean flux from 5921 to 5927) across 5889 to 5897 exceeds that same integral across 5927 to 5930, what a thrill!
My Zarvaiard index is 3.3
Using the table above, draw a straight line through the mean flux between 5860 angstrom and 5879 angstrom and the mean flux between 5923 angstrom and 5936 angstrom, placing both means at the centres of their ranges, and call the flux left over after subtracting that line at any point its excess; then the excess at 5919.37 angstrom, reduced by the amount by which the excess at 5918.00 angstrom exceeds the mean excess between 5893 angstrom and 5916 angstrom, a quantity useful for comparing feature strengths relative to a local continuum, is -0.28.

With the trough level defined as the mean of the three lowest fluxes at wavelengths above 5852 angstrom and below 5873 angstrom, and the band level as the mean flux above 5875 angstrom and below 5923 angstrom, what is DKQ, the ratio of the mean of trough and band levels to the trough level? 1.00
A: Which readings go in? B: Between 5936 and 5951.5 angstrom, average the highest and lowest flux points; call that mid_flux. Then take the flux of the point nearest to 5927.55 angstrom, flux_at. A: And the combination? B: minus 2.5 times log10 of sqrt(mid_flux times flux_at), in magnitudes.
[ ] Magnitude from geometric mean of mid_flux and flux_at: -0.75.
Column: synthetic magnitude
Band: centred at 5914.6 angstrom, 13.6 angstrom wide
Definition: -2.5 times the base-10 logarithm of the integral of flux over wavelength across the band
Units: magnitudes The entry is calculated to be -3.7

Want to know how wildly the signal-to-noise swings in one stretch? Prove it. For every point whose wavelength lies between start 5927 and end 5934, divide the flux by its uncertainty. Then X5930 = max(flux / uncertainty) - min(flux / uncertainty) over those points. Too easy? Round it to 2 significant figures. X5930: 13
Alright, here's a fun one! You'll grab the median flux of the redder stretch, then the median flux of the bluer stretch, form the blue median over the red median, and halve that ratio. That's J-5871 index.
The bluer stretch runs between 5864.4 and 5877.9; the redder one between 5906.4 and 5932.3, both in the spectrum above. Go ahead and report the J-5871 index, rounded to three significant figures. 0.497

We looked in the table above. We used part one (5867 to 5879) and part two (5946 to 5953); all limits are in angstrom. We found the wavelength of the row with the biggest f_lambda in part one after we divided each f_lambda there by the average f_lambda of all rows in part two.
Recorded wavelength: 5877.26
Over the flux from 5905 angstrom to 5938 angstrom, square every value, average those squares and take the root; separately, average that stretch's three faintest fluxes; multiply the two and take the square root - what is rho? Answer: 2.03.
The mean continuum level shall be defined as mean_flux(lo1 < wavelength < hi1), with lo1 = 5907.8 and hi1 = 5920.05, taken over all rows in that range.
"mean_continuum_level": 2.15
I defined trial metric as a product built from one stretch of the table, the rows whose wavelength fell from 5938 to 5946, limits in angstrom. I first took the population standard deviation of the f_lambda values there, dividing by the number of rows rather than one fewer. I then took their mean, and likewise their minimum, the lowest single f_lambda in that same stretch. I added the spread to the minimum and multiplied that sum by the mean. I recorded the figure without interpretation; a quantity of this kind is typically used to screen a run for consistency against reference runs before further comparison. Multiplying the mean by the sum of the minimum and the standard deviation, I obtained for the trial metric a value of 3.92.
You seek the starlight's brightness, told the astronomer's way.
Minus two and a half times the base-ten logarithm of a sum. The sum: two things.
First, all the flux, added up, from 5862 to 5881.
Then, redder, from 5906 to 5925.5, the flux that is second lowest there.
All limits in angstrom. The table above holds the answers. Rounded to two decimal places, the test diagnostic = -3.70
